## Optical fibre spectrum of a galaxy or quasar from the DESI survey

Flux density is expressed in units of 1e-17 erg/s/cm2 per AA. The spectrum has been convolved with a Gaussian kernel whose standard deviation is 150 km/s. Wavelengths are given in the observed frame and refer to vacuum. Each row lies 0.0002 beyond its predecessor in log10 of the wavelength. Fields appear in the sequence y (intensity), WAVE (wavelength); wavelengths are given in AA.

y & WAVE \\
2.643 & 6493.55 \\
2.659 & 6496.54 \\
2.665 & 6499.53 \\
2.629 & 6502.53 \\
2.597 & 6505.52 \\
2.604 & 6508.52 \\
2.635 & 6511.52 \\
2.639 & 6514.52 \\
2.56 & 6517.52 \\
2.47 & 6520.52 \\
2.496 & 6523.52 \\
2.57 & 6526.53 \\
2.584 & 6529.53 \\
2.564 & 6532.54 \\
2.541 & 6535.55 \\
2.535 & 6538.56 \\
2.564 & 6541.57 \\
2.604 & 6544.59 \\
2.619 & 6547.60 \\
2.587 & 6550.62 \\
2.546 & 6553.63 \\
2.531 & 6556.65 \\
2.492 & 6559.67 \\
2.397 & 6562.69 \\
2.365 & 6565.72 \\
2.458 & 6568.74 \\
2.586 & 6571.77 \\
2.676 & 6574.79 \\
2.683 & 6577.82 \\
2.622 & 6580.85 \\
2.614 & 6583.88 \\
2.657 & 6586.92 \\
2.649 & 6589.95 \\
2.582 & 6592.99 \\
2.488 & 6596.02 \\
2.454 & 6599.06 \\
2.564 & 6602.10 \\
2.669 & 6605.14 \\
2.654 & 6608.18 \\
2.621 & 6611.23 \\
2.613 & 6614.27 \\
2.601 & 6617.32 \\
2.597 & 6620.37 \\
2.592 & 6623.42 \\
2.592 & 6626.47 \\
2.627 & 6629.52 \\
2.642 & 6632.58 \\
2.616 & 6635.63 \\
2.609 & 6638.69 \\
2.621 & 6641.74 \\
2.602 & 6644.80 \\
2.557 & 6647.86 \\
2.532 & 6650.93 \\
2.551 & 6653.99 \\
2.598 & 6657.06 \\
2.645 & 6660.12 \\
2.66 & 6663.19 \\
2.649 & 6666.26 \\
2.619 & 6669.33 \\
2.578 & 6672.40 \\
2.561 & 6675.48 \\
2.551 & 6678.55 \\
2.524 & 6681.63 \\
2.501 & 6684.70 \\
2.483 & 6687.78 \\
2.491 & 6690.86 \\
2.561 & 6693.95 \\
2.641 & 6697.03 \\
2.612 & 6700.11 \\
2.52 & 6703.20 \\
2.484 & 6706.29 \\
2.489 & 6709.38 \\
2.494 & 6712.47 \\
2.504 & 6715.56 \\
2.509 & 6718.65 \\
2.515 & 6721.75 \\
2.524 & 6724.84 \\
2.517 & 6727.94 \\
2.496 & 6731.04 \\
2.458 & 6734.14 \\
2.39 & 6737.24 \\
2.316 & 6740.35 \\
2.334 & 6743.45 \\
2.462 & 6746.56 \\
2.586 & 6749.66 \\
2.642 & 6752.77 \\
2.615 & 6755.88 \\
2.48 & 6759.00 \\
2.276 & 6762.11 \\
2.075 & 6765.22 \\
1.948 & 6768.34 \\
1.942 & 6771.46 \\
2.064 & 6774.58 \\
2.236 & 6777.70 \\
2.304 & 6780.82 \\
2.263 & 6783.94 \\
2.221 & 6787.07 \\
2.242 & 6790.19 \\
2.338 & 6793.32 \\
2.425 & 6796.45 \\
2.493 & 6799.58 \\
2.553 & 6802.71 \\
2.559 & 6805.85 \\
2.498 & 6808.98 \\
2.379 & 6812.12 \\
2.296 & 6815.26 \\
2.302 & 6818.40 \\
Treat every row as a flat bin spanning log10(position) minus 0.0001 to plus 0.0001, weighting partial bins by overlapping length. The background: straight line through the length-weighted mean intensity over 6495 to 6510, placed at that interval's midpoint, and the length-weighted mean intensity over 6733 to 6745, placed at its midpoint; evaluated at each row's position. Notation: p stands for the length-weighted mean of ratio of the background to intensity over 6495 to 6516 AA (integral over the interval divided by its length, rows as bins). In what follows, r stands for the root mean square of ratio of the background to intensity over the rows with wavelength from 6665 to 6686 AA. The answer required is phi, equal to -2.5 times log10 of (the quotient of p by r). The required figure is -0.053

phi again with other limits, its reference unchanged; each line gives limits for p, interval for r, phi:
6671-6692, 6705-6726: -0.006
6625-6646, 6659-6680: -0.013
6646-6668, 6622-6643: 0.005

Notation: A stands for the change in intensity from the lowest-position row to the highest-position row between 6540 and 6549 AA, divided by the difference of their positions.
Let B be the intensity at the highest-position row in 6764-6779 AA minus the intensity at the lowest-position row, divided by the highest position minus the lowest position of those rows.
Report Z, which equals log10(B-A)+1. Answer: -1.4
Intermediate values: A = 0.009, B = 0.013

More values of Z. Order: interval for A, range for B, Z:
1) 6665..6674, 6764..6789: -0.7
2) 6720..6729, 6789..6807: -0.7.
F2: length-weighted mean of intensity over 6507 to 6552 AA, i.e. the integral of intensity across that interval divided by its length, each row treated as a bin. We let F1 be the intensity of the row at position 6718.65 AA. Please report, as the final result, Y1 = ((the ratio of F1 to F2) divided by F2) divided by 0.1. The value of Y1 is 3.8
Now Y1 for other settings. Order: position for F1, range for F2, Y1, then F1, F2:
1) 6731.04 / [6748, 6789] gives 4.8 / 2.496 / 2.28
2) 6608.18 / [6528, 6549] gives 4.0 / 2.654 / 2.57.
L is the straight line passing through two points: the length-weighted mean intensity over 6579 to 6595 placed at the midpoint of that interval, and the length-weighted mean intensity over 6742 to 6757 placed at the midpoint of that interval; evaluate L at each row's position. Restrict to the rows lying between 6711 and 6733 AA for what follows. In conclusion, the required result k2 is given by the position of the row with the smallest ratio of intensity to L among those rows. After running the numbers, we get 6712.47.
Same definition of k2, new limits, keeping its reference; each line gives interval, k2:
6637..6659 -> 6650.93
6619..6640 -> 6623.42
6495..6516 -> 6505.52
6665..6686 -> 6684.70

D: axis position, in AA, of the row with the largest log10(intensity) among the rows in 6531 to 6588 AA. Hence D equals 6577.82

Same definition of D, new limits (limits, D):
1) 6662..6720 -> 6663.19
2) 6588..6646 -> 6605.14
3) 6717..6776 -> 6752.77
